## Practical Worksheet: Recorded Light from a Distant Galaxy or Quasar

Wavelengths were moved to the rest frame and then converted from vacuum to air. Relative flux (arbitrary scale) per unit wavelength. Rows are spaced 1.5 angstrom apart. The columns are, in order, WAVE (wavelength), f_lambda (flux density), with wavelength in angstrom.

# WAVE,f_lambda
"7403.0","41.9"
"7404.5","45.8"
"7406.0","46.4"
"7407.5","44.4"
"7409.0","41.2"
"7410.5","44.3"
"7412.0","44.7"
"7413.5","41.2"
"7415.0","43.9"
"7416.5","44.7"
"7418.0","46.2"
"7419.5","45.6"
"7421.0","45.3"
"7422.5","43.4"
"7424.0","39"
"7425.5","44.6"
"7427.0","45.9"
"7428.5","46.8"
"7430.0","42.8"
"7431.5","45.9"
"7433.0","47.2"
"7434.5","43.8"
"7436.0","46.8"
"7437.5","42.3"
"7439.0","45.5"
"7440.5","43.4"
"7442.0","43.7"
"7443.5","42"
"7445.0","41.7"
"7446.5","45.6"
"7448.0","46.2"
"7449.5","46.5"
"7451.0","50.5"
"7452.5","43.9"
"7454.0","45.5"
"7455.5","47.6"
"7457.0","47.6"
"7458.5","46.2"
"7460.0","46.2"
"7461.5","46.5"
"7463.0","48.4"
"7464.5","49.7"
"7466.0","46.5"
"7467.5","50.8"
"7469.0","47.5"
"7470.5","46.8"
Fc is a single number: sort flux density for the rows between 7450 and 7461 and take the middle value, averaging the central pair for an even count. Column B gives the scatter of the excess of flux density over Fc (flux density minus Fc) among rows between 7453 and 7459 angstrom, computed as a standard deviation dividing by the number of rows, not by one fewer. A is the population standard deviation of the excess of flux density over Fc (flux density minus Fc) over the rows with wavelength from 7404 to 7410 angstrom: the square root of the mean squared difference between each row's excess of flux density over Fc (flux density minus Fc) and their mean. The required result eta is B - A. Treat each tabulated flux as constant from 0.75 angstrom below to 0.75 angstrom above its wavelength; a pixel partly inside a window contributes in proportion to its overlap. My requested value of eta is -1.1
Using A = 2.0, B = 0.91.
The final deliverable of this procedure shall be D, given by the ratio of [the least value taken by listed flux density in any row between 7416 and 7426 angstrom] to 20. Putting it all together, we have 1.95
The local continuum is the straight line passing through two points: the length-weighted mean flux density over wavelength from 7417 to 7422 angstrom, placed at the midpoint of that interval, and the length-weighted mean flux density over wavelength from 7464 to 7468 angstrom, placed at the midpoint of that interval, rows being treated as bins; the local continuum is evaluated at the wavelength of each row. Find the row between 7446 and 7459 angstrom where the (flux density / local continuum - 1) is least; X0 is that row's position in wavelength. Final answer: 7452.5 angstrom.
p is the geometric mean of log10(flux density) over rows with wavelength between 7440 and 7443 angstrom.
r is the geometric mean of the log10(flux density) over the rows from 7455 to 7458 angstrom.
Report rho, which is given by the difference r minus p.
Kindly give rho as 0.04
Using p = 1.64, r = 1.68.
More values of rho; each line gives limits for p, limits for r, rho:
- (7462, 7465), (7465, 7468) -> 0.00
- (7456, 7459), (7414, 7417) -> -0.02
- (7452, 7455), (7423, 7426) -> -0.03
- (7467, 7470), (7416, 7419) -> -0.03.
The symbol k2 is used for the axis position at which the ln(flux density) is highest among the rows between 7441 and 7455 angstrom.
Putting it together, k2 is 7451.0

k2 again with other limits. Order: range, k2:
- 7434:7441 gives 7436.0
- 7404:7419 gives 7406.0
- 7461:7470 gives 7467.5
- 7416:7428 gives 7418.0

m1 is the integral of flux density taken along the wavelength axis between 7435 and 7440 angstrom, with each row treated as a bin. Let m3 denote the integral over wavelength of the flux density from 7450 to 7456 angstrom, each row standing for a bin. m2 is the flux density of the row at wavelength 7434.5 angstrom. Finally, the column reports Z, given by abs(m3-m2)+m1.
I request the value 461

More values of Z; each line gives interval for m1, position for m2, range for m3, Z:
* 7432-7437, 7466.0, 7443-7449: 447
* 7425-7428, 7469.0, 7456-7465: 515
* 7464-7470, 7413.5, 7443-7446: 376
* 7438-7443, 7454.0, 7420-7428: 525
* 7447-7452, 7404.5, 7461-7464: 335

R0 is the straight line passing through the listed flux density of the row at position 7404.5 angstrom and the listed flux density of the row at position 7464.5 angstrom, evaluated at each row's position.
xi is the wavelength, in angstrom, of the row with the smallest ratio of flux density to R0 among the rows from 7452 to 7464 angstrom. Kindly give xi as 7452.5 angstrom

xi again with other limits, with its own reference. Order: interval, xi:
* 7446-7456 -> 7452.5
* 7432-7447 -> 7445.0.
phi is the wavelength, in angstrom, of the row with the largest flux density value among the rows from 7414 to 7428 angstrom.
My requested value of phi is 7418.0 angstrom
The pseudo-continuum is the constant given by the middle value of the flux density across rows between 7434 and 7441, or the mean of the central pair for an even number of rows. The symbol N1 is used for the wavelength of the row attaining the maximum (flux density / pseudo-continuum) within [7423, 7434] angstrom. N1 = 7433.0 angstrom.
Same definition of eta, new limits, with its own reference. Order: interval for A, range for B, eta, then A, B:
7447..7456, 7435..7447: -0.3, 2.0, 1.77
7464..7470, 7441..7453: 1.0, 1.7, 2.67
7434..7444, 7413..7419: 0.2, 1.6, 1.82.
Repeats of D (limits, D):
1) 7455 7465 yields 2.31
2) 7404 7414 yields 2.06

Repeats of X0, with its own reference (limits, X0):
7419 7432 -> 7424.0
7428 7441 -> 7437.5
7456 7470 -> 7466.0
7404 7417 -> 7413.5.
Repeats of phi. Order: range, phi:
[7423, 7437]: 7433.0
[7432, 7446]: 7433.0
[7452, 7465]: 7464.5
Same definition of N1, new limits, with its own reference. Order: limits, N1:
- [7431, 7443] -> 7433.0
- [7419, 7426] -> 7419.5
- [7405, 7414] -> 7406.0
